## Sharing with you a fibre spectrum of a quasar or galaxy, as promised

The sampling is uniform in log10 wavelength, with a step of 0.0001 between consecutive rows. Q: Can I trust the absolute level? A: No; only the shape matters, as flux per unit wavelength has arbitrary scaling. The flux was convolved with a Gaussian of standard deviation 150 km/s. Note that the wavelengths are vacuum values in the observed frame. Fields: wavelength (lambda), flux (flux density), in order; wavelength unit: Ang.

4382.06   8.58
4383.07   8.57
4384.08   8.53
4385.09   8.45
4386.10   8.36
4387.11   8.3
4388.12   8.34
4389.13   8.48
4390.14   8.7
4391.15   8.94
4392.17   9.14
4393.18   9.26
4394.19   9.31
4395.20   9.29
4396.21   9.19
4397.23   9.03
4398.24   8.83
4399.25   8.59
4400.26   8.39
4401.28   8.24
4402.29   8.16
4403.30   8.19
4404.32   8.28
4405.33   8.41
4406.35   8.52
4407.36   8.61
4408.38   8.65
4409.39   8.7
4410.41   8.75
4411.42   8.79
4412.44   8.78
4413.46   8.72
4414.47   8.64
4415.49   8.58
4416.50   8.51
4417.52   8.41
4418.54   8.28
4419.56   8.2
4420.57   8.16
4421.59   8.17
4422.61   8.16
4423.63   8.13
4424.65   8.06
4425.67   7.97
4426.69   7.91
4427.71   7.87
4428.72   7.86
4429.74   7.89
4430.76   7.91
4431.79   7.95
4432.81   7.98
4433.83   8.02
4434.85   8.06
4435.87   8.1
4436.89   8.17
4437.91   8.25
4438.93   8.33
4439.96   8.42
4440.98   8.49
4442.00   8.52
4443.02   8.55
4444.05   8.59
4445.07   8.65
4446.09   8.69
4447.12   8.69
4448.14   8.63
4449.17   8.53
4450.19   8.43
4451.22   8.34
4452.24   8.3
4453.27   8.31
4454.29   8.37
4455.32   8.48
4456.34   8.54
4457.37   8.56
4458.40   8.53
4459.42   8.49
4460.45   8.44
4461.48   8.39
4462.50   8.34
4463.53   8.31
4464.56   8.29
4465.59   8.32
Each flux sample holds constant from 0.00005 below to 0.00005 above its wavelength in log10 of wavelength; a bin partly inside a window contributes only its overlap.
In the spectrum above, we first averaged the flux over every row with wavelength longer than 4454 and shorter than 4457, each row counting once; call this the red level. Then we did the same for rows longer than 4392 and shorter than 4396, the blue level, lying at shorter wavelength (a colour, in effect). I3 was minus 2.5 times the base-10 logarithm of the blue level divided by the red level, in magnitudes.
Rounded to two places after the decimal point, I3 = -0.10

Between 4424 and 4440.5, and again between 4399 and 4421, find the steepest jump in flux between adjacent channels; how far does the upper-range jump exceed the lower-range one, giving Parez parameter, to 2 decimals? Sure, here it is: -0.11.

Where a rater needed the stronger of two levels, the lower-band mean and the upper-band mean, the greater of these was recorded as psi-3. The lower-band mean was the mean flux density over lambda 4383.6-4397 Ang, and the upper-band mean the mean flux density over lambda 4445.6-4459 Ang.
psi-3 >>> 8.79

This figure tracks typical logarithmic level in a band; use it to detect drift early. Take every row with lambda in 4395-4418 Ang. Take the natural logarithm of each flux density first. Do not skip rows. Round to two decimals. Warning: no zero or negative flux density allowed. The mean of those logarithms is 2.15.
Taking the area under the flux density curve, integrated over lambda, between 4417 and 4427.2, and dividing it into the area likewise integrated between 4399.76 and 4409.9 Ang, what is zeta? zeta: 1.03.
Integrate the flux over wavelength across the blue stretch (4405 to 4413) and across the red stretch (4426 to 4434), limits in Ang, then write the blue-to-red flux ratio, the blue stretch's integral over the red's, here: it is 1.09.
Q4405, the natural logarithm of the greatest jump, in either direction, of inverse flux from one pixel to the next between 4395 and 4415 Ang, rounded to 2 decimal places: -5.76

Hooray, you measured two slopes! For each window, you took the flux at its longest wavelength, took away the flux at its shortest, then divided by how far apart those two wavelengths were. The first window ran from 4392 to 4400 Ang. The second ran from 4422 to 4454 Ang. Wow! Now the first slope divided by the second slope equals -16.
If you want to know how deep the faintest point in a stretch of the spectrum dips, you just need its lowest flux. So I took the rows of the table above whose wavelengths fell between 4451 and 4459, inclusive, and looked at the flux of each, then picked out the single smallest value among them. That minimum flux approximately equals 8.3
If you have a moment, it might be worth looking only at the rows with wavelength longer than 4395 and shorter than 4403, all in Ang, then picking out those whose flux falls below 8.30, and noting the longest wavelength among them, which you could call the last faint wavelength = 4402.29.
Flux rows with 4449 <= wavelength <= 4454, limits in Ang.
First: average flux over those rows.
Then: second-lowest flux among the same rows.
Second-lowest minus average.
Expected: -0.07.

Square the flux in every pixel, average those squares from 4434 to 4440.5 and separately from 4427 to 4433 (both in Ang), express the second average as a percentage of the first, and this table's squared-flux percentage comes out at 93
